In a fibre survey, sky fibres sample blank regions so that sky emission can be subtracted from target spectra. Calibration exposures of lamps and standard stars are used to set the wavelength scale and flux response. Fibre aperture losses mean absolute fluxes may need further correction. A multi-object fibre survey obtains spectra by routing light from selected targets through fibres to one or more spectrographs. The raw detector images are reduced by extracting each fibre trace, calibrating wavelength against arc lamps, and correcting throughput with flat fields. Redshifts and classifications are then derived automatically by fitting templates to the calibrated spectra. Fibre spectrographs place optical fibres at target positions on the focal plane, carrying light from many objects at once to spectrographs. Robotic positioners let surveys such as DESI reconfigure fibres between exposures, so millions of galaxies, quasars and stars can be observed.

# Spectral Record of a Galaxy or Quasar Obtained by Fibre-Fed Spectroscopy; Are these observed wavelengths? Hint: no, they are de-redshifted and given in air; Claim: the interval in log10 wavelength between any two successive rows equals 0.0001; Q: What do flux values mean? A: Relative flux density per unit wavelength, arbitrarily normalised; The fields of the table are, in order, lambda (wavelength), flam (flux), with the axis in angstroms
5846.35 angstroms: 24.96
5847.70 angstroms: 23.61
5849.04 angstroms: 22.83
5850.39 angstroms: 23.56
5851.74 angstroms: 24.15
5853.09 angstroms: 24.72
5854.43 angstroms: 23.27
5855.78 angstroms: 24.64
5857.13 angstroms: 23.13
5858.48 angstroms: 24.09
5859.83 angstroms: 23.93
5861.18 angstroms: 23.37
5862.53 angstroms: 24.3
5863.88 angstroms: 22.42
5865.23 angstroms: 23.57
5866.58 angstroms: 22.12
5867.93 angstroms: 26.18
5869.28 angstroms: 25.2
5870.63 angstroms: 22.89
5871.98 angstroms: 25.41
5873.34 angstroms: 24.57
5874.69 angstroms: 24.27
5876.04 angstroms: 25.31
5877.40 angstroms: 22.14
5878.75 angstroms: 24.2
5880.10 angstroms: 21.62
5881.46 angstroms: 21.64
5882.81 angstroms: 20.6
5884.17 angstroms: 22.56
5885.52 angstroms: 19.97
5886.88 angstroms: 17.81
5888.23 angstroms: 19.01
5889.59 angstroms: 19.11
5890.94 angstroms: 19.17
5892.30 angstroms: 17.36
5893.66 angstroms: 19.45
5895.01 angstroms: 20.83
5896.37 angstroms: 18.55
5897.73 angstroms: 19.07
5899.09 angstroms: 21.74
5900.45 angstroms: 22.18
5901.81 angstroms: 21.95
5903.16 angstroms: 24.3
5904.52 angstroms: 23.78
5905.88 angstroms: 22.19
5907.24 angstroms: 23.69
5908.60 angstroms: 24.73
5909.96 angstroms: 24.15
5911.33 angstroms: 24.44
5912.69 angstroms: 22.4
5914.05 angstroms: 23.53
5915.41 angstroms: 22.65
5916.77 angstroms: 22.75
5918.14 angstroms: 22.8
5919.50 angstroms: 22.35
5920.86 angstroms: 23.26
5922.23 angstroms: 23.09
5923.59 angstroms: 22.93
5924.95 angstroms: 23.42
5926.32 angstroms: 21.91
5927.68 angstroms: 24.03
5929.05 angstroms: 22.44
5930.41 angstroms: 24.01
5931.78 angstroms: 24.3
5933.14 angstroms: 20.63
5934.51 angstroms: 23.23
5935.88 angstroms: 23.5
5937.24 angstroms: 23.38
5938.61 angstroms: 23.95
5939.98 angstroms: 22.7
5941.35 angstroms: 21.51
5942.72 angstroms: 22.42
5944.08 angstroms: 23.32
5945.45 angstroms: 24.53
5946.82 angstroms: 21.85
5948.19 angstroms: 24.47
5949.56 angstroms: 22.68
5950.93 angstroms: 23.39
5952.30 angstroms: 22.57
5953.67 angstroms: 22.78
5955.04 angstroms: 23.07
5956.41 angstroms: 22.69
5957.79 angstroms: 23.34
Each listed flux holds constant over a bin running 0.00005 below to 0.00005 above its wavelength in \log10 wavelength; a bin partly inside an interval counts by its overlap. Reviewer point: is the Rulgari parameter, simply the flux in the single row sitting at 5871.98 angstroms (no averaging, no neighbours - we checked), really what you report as 25.41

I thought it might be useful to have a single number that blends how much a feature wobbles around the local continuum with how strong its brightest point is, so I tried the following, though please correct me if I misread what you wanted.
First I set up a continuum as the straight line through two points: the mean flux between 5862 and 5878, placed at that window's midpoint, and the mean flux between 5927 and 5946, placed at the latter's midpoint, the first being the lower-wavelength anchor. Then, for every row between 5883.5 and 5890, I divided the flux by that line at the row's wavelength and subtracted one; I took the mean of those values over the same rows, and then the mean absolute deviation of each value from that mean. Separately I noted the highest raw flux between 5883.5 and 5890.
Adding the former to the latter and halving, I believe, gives 11.3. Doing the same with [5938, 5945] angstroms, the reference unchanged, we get 12.0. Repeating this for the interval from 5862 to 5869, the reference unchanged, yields 13.1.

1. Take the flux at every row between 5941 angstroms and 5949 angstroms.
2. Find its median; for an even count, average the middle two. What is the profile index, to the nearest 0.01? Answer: 22.87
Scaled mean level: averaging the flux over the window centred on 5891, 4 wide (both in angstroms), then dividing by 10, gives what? 1.85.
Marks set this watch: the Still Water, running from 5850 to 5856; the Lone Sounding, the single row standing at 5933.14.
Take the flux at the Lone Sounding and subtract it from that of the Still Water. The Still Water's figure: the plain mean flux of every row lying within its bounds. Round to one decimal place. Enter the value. 3.4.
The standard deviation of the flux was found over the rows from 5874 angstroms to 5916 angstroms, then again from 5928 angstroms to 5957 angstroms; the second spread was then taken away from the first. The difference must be 1.3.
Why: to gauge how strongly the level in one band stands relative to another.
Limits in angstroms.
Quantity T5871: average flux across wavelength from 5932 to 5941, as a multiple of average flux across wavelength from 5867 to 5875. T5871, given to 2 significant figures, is 0.93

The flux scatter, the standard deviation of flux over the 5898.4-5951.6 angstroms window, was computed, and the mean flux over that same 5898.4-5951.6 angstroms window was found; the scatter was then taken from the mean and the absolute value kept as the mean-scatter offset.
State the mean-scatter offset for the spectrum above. 22.1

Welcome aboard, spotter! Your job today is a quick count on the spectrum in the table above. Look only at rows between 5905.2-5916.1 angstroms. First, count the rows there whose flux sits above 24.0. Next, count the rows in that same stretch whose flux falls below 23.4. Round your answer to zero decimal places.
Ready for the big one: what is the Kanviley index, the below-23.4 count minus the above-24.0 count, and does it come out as 0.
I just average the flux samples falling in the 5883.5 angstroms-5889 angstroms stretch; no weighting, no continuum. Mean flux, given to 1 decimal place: 19.8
